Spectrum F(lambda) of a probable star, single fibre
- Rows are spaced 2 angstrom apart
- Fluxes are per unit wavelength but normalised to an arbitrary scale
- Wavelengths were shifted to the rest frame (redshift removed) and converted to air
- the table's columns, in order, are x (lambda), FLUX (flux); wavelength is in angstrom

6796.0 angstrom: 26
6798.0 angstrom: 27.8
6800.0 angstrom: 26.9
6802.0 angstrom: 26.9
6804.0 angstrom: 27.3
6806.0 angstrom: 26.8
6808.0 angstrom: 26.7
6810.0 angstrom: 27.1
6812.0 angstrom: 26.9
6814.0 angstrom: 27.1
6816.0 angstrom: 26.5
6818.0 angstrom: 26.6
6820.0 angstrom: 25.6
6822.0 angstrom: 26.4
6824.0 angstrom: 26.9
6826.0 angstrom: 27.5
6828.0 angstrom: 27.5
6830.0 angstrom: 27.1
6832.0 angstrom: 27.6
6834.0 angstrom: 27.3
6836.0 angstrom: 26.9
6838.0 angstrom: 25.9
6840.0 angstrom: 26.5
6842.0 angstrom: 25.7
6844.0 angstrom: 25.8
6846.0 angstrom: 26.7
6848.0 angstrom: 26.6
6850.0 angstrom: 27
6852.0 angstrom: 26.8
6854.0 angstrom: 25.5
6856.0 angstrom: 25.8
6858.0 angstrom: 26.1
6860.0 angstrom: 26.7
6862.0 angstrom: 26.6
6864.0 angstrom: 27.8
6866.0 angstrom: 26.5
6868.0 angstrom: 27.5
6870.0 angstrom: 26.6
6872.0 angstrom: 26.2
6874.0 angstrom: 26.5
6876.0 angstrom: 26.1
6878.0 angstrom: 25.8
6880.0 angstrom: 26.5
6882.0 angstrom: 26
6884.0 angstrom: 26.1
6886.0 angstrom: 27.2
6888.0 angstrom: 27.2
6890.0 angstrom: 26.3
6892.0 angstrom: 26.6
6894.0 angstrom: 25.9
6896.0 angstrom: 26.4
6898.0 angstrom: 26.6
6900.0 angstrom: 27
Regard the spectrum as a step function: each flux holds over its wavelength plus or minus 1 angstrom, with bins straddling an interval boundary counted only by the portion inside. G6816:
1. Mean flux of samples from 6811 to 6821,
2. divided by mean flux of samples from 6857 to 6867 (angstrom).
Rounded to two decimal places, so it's 0.99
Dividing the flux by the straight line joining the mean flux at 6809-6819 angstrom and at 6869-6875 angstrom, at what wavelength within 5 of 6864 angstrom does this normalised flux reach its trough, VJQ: 6866.0 angstrom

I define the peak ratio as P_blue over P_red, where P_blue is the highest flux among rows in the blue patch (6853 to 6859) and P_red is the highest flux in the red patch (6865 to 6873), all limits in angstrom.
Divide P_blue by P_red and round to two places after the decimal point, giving 0.95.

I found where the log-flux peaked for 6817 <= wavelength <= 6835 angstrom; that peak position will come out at 6832.0 angstrom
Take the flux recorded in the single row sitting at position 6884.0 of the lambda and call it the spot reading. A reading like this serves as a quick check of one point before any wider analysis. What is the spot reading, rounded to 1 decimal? 26.1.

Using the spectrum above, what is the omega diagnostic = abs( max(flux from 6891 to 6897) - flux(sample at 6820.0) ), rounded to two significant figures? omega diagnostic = 1.0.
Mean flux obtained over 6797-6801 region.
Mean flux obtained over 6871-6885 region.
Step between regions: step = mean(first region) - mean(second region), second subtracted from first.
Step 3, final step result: 1.2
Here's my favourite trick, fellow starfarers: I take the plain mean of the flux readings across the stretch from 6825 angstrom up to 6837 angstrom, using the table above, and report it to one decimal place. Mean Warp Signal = 27.3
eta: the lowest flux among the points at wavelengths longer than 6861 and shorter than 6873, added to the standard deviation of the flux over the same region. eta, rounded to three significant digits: 26.8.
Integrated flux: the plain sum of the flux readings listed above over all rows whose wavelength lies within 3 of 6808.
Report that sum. 80.6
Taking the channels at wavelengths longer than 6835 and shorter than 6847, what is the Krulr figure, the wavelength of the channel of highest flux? 6836.0 angstrom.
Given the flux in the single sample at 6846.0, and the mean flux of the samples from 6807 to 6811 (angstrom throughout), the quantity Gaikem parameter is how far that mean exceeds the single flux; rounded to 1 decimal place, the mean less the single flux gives 0.2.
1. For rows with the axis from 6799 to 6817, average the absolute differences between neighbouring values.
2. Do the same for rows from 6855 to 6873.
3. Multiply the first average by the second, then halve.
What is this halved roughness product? 0.11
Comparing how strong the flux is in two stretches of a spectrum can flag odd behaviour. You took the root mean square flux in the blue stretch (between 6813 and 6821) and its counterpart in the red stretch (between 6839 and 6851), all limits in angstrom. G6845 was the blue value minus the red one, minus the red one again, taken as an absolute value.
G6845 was 26.3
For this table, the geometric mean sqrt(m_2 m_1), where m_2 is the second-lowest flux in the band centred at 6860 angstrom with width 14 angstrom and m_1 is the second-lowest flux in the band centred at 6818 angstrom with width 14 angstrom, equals 26.1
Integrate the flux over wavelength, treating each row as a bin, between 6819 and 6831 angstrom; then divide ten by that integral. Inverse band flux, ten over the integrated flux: 0.0311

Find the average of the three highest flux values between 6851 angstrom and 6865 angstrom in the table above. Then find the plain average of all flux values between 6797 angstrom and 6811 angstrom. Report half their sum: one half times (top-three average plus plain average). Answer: 27.09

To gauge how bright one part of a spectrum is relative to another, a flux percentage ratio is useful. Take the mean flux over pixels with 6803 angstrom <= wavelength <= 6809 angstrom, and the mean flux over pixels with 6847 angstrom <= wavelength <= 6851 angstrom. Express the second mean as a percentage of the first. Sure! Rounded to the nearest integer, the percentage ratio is 100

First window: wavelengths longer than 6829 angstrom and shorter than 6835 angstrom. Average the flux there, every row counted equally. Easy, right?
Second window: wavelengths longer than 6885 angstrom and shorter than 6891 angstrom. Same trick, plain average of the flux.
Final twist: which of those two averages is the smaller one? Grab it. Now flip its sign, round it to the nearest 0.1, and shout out -26.9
